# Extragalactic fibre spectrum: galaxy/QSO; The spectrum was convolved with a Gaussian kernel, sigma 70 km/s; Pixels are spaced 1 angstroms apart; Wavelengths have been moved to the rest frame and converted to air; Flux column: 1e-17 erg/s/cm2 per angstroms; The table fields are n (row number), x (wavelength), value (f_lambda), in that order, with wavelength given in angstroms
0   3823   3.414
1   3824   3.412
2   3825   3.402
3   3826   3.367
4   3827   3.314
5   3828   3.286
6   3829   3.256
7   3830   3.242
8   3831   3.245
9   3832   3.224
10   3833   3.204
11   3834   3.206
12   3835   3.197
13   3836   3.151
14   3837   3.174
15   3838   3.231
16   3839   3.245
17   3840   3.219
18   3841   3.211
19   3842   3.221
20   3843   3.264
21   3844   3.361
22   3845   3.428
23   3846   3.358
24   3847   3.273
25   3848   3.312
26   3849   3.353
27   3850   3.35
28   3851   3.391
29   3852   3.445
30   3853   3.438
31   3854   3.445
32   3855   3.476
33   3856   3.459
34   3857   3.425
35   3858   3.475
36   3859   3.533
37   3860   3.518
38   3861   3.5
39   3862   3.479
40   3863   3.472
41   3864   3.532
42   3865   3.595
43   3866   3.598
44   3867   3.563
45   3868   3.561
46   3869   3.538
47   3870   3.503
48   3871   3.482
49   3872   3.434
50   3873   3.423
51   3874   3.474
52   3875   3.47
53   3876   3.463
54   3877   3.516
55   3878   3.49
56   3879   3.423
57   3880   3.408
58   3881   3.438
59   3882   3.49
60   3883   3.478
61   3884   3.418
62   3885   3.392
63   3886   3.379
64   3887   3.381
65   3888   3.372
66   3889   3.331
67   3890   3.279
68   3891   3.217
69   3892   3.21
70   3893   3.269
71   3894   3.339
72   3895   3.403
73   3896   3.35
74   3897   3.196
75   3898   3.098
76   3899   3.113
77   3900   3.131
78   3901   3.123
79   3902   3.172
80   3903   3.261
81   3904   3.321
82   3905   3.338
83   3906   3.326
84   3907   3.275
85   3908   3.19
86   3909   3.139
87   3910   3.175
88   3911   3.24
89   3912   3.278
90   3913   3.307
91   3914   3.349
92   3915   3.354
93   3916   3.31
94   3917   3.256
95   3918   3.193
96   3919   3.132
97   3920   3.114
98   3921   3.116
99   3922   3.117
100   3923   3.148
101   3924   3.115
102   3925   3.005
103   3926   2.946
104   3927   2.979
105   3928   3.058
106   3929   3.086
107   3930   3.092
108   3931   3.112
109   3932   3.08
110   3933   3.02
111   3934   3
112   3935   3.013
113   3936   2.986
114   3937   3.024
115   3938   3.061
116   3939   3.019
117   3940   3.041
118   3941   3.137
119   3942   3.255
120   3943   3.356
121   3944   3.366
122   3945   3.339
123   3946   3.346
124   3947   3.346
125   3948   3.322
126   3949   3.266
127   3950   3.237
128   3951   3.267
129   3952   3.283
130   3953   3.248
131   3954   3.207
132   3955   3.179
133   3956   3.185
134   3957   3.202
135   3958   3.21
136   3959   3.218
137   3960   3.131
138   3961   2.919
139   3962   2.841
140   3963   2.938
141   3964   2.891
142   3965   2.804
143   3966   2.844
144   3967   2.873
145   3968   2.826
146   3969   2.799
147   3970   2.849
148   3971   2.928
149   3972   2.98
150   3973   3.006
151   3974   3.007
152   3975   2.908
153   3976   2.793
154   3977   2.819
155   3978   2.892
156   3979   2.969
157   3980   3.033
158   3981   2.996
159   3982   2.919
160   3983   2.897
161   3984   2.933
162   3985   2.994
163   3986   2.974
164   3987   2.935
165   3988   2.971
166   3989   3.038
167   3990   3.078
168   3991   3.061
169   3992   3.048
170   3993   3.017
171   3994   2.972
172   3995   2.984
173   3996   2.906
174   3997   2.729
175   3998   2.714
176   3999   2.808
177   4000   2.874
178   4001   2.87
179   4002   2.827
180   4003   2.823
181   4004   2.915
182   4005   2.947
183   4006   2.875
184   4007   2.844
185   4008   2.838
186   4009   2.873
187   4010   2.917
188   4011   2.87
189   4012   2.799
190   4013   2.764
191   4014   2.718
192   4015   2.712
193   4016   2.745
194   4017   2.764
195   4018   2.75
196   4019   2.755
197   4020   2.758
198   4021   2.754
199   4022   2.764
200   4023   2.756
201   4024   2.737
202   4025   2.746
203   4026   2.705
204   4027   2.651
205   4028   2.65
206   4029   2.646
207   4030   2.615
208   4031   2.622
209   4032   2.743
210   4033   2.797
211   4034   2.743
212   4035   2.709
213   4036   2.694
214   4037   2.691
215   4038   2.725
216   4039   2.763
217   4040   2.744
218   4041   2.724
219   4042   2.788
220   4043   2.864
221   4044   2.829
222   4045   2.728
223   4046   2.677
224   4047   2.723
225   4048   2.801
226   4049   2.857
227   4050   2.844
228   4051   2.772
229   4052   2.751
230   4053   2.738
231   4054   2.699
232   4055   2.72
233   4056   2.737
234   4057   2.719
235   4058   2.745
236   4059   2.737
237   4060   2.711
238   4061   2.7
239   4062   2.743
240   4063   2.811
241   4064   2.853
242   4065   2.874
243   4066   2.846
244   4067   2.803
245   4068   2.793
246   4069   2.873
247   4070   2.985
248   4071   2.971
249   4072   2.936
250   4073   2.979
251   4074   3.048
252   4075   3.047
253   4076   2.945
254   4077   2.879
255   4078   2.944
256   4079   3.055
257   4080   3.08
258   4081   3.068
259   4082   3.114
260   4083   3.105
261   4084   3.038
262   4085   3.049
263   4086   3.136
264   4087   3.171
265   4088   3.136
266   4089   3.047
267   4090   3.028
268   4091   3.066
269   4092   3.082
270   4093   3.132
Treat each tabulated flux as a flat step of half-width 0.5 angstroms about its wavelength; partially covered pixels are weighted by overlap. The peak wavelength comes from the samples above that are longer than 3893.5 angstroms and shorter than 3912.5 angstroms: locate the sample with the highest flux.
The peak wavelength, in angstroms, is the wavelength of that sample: 3895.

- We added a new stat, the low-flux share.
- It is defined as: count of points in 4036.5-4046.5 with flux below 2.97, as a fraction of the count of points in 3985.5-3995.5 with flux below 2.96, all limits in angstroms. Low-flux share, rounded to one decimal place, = 10.0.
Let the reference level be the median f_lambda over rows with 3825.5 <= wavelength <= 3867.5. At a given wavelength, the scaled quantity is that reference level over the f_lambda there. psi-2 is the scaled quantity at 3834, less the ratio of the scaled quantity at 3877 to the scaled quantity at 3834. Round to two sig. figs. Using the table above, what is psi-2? 0.13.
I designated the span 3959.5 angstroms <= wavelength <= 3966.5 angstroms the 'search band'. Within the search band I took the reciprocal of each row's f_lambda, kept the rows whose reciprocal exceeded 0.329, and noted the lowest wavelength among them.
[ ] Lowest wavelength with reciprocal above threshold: 3961 angstroms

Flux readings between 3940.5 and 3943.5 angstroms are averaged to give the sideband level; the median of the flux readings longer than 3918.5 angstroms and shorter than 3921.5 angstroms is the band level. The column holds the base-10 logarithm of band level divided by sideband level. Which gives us -0.02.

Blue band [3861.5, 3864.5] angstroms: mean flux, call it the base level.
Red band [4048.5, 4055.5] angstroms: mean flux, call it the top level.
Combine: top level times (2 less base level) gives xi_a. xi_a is -4.1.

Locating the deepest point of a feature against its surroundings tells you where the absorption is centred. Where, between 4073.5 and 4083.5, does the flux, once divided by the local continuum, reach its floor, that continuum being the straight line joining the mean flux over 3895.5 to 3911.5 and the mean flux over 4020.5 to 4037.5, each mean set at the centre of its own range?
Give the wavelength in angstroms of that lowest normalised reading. 4077 angstroms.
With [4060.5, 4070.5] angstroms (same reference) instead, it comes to 4061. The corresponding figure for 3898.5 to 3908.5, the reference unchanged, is 3899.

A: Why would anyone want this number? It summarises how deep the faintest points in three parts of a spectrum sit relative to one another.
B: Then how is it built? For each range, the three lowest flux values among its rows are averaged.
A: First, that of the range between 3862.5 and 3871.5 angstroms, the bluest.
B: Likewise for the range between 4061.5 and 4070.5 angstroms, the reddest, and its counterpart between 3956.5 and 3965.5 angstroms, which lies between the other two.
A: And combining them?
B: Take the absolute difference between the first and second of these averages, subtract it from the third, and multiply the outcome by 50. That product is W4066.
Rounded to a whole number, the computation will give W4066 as 107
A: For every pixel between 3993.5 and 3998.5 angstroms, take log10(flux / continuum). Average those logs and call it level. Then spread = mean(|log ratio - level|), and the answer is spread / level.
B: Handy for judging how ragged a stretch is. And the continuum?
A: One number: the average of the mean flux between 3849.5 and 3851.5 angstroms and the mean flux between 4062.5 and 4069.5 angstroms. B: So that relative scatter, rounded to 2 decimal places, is -0.48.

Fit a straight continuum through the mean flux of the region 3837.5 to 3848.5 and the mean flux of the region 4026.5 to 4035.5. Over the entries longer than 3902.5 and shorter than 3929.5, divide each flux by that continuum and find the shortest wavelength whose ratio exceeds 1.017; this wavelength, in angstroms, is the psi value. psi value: 3903 angstroms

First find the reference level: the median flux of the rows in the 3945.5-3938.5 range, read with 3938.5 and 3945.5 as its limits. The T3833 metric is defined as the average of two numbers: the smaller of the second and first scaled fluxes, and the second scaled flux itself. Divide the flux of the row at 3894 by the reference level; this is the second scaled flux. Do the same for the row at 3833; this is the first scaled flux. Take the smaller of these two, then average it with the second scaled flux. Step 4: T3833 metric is 1.01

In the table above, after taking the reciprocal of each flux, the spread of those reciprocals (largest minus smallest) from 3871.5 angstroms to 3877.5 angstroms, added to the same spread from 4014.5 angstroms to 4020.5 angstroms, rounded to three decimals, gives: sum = 0.015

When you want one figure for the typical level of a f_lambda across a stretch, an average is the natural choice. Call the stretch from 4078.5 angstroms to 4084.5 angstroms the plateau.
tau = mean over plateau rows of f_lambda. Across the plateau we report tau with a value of 3.08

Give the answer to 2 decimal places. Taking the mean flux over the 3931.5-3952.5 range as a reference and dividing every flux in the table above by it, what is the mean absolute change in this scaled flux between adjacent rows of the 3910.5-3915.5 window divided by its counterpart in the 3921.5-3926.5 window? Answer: 0.49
